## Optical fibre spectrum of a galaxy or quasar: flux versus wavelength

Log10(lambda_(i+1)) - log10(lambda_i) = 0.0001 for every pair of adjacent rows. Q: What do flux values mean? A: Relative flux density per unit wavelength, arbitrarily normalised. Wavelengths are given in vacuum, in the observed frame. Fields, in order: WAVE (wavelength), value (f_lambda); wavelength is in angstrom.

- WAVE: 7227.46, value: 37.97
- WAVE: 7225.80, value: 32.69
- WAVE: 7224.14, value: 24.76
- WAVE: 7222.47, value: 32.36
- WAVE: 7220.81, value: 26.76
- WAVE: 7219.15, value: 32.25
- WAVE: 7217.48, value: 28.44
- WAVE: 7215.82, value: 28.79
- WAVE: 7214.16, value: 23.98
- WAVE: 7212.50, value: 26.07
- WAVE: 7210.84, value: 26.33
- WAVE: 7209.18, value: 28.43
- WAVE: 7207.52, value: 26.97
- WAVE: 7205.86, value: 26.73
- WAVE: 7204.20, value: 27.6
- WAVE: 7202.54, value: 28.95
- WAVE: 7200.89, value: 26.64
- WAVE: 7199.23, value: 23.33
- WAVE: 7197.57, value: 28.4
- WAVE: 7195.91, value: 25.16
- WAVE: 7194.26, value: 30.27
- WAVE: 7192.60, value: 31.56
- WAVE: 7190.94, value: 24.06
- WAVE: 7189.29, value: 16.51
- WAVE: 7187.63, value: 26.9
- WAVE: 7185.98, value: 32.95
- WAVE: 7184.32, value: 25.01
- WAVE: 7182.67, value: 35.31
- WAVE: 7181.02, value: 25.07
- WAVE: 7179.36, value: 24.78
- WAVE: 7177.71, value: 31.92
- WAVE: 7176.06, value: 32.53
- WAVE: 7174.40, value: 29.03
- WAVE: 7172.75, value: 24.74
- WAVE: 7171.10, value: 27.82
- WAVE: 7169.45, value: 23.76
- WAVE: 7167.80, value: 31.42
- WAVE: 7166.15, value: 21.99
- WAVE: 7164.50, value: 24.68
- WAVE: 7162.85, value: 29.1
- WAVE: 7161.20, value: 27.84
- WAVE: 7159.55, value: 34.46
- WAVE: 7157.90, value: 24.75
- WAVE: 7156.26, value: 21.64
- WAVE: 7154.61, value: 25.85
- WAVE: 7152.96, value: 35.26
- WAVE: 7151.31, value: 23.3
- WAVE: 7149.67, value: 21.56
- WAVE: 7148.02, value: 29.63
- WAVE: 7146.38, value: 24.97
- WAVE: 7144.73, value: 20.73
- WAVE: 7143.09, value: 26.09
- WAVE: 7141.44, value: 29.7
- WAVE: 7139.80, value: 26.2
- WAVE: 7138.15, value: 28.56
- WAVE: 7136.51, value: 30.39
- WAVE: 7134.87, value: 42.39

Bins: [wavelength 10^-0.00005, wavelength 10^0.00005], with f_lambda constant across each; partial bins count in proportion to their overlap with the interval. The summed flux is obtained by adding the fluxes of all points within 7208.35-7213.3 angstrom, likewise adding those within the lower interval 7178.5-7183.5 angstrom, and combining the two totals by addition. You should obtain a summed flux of 166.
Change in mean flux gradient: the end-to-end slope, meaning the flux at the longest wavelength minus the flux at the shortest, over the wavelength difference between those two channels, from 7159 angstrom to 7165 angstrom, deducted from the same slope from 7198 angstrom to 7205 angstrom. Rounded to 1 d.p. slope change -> 2.8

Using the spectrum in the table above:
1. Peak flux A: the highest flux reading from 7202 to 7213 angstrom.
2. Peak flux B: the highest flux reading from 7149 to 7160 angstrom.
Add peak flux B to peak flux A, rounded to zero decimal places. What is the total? 64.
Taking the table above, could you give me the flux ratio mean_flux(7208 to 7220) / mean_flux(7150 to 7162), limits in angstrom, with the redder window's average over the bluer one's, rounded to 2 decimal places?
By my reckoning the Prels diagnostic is 1.01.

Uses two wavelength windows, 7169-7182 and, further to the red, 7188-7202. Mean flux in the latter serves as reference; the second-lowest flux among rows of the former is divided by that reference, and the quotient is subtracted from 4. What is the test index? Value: 3.04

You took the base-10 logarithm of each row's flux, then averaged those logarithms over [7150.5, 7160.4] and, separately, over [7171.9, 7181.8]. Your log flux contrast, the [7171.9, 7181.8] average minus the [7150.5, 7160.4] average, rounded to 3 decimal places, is 0.012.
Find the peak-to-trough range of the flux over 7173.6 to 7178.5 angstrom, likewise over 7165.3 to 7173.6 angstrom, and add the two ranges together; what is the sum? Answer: 13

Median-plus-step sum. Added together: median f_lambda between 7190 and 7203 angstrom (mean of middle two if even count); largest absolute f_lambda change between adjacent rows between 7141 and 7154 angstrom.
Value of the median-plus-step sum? 39.5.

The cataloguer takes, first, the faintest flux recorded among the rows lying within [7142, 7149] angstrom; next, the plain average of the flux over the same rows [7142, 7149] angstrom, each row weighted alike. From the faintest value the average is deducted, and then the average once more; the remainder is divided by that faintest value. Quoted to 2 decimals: -1.45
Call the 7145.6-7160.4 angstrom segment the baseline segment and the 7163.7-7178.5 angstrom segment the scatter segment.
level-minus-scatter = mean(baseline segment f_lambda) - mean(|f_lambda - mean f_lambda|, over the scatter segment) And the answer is 23.5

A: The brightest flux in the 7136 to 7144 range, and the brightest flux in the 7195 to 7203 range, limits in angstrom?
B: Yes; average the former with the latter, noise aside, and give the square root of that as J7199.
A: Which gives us 5.45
